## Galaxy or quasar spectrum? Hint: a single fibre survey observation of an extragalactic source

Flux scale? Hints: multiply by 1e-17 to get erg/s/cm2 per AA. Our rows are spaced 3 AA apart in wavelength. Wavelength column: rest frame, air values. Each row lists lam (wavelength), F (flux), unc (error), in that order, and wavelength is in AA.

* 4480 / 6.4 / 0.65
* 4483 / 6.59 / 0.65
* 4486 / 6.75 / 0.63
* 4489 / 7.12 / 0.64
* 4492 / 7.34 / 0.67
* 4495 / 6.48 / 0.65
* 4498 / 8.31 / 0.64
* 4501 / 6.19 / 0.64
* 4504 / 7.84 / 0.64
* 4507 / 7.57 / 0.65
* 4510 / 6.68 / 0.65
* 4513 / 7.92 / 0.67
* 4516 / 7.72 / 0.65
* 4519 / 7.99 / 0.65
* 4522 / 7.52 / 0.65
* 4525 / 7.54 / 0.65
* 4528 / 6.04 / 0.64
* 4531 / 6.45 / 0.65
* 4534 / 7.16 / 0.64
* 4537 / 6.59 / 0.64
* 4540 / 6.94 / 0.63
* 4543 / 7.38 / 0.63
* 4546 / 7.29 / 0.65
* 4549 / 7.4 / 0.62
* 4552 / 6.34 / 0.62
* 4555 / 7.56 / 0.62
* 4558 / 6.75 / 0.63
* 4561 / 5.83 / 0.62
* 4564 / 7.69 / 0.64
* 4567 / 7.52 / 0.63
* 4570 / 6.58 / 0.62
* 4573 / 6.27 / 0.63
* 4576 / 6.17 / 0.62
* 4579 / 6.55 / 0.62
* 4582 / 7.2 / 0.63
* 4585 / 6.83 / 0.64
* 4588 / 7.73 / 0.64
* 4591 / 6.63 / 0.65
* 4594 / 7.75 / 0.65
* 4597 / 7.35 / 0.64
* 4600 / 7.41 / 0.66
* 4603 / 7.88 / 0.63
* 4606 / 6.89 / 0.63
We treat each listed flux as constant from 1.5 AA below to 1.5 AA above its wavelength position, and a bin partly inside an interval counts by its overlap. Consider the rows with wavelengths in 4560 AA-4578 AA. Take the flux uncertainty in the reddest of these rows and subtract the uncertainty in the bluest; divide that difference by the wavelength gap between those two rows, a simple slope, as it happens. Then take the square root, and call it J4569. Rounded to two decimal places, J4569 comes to 0.00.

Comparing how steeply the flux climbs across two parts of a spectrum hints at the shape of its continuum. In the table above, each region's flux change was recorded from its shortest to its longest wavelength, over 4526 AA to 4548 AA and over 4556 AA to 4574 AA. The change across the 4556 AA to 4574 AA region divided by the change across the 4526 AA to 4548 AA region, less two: -2.4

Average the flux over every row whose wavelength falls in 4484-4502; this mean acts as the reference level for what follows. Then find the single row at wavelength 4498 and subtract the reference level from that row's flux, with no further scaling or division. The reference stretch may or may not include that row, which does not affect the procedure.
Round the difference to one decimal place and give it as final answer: 1.3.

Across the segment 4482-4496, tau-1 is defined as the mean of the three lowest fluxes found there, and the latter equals 6.61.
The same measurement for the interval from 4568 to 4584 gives 6.33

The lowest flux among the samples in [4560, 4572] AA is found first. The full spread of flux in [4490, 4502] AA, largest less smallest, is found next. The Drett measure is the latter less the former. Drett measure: -3.7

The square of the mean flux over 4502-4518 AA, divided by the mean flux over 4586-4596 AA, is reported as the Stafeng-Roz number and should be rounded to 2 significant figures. 7.7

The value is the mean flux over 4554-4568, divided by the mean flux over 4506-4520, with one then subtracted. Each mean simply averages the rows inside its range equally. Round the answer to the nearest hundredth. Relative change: -0.07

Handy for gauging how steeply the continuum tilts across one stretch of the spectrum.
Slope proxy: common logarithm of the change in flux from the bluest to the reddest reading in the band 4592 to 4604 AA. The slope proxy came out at -0.89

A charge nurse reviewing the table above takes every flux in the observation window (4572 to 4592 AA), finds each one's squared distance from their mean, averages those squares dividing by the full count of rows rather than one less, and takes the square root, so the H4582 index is 0.51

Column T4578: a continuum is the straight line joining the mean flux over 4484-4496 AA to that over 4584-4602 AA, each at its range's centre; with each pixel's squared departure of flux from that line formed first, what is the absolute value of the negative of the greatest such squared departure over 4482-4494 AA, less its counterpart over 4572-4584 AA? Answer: 1.3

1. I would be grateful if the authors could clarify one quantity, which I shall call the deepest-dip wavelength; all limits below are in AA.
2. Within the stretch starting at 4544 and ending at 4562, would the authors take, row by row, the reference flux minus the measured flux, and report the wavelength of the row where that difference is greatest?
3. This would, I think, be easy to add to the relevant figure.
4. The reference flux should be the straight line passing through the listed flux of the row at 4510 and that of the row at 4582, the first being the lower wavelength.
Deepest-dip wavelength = 4561 AA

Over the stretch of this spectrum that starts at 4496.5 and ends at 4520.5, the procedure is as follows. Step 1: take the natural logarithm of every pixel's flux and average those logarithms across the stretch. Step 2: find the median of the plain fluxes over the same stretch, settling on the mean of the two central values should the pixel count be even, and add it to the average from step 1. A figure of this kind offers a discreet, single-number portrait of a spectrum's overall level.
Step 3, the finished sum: 9.79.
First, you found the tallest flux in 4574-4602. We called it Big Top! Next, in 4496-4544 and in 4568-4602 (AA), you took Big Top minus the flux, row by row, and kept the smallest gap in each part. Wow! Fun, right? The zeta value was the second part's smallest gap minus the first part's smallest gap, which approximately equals 0.6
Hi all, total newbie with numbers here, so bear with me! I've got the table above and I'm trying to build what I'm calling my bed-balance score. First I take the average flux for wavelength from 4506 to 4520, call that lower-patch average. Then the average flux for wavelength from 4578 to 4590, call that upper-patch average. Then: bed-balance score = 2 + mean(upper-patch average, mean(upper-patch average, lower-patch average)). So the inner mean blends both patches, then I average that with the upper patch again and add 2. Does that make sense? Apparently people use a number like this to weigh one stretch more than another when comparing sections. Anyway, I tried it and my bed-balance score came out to 9.20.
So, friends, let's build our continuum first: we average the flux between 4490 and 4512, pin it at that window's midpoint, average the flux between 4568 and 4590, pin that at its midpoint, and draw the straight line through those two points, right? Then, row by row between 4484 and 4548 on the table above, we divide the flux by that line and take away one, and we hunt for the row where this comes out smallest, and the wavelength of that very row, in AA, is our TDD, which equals 4528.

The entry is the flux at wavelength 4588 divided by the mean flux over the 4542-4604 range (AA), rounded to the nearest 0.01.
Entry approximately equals 1.10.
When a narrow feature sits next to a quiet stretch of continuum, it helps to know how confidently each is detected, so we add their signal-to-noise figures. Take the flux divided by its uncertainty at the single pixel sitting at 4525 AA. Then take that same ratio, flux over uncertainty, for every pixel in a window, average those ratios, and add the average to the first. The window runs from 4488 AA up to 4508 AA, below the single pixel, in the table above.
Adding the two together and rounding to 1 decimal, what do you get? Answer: 22.8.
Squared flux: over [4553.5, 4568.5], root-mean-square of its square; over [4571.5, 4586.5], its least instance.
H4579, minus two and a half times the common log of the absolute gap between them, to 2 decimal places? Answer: -2.81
